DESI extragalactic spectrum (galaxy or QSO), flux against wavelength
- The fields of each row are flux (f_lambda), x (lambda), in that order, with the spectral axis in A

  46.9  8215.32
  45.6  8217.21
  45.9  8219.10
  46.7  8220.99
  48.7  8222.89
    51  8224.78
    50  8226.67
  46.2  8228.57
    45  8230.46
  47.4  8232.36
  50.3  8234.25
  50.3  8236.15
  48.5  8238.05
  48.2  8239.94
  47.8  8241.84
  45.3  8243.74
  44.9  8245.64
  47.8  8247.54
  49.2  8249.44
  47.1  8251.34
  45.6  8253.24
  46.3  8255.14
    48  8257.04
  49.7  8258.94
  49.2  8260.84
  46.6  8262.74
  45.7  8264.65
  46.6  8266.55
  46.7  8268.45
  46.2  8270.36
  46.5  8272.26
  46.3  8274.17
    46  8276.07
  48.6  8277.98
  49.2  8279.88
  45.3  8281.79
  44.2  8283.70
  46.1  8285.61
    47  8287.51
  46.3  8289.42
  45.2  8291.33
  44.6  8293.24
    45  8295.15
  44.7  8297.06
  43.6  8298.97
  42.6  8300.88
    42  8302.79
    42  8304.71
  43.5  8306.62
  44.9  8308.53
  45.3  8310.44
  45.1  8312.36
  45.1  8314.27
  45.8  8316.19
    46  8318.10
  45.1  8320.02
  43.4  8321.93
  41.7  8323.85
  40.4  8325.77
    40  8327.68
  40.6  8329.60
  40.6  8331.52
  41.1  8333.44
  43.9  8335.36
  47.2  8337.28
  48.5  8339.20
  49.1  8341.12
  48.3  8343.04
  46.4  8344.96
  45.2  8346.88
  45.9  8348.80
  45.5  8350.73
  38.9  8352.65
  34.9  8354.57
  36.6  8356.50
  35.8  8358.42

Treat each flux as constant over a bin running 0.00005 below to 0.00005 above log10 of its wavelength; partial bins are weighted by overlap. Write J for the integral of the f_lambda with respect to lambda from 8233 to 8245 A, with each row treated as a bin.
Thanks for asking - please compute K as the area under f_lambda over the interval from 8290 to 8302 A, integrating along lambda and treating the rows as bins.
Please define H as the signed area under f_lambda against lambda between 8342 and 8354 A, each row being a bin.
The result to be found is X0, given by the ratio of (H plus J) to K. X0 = 2.10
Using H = 537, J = 579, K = 532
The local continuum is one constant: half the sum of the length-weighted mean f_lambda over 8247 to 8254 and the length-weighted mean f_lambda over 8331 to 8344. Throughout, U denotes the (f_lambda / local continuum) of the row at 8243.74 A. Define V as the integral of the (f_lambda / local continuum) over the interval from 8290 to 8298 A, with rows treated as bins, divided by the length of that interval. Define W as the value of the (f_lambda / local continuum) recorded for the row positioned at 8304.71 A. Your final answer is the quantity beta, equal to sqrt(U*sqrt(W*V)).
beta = 0.953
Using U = 0.97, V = 0.96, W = 0.90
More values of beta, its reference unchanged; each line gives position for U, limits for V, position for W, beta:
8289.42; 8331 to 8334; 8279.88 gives 0.978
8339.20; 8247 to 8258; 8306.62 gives 1.007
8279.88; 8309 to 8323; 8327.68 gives 0.981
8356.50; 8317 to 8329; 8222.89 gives 0.878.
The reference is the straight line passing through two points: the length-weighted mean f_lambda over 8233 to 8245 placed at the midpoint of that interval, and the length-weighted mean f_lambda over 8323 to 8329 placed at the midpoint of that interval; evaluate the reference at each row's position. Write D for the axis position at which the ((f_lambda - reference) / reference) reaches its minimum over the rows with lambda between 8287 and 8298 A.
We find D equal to 8293.24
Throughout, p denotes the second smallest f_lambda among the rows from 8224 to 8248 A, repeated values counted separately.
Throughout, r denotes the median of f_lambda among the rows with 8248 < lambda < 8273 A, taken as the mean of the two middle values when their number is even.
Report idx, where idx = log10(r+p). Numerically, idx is 1.96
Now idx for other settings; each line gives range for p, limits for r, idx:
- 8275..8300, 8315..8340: 1.94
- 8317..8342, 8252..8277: 1.94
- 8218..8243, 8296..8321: 1.96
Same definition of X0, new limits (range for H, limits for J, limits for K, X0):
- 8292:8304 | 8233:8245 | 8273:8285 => 1.98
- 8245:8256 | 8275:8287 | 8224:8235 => 2.02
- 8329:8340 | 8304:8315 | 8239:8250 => 1.87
